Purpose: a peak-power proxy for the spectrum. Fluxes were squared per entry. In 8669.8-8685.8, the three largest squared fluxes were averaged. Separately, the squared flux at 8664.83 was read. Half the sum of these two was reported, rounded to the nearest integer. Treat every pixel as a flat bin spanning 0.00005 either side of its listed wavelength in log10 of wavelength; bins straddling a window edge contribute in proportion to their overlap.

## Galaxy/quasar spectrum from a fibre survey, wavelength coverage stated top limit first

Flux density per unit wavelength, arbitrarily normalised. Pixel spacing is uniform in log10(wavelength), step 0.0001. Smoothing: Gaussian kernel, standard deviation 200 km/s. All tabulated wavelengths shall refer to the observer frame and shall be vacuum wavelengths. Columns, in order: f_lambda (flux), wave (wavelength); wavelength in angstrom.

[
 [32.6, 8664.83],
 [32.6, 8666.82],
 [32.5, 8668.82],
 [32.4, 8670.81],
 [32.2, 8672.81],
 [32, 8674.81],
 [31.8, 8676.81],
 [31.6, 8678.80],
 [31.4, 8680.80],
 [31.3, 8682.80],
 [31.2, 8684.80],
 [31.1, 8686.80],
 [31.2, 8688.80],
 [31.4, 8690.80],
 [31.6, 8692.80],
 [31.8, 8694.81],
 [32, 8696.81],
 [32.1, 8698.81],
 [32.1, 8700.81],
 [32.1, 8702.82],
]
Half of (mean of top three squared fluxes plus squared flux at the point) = 1050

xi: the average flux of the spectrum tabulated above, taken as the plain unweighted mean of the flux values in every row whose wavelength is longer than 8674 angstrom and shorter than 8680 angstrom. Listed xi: 31.8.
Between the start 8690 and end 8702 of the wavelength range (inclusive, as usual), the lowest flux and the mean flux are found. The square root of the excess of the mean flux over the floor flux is 0.7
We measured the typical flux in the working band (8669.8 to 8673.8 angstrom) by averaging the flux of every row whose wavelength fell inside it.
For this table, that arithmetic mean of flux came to 32.3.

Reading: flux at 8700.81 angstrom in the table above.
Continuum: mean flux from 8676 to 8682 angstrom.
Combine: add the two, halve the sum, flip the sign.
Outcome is -31.9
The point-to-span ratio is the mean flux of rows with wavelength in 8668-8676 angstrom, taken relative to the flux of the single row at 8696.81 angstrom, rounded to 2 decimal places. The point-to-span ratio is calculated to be 1.01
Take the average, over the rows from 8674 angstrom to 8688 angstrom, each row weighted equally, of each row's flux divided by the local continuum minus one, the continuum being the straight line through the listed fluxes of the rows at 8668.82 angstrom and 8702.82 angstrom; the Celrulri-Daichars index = -0.027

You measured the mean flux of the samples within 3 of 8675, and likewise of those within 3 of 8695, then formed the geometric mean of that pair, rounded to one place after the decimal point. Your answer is 31.9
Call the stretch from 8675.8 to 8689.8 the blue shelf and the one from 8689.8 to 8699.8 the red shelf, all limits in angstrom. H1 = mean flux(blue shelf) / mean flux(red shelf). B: 0.99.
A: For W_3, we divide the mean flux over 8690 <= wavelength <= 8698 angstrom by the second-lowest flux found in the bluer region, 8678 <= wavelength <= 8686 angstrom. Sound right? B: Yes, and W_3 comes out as 1.01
